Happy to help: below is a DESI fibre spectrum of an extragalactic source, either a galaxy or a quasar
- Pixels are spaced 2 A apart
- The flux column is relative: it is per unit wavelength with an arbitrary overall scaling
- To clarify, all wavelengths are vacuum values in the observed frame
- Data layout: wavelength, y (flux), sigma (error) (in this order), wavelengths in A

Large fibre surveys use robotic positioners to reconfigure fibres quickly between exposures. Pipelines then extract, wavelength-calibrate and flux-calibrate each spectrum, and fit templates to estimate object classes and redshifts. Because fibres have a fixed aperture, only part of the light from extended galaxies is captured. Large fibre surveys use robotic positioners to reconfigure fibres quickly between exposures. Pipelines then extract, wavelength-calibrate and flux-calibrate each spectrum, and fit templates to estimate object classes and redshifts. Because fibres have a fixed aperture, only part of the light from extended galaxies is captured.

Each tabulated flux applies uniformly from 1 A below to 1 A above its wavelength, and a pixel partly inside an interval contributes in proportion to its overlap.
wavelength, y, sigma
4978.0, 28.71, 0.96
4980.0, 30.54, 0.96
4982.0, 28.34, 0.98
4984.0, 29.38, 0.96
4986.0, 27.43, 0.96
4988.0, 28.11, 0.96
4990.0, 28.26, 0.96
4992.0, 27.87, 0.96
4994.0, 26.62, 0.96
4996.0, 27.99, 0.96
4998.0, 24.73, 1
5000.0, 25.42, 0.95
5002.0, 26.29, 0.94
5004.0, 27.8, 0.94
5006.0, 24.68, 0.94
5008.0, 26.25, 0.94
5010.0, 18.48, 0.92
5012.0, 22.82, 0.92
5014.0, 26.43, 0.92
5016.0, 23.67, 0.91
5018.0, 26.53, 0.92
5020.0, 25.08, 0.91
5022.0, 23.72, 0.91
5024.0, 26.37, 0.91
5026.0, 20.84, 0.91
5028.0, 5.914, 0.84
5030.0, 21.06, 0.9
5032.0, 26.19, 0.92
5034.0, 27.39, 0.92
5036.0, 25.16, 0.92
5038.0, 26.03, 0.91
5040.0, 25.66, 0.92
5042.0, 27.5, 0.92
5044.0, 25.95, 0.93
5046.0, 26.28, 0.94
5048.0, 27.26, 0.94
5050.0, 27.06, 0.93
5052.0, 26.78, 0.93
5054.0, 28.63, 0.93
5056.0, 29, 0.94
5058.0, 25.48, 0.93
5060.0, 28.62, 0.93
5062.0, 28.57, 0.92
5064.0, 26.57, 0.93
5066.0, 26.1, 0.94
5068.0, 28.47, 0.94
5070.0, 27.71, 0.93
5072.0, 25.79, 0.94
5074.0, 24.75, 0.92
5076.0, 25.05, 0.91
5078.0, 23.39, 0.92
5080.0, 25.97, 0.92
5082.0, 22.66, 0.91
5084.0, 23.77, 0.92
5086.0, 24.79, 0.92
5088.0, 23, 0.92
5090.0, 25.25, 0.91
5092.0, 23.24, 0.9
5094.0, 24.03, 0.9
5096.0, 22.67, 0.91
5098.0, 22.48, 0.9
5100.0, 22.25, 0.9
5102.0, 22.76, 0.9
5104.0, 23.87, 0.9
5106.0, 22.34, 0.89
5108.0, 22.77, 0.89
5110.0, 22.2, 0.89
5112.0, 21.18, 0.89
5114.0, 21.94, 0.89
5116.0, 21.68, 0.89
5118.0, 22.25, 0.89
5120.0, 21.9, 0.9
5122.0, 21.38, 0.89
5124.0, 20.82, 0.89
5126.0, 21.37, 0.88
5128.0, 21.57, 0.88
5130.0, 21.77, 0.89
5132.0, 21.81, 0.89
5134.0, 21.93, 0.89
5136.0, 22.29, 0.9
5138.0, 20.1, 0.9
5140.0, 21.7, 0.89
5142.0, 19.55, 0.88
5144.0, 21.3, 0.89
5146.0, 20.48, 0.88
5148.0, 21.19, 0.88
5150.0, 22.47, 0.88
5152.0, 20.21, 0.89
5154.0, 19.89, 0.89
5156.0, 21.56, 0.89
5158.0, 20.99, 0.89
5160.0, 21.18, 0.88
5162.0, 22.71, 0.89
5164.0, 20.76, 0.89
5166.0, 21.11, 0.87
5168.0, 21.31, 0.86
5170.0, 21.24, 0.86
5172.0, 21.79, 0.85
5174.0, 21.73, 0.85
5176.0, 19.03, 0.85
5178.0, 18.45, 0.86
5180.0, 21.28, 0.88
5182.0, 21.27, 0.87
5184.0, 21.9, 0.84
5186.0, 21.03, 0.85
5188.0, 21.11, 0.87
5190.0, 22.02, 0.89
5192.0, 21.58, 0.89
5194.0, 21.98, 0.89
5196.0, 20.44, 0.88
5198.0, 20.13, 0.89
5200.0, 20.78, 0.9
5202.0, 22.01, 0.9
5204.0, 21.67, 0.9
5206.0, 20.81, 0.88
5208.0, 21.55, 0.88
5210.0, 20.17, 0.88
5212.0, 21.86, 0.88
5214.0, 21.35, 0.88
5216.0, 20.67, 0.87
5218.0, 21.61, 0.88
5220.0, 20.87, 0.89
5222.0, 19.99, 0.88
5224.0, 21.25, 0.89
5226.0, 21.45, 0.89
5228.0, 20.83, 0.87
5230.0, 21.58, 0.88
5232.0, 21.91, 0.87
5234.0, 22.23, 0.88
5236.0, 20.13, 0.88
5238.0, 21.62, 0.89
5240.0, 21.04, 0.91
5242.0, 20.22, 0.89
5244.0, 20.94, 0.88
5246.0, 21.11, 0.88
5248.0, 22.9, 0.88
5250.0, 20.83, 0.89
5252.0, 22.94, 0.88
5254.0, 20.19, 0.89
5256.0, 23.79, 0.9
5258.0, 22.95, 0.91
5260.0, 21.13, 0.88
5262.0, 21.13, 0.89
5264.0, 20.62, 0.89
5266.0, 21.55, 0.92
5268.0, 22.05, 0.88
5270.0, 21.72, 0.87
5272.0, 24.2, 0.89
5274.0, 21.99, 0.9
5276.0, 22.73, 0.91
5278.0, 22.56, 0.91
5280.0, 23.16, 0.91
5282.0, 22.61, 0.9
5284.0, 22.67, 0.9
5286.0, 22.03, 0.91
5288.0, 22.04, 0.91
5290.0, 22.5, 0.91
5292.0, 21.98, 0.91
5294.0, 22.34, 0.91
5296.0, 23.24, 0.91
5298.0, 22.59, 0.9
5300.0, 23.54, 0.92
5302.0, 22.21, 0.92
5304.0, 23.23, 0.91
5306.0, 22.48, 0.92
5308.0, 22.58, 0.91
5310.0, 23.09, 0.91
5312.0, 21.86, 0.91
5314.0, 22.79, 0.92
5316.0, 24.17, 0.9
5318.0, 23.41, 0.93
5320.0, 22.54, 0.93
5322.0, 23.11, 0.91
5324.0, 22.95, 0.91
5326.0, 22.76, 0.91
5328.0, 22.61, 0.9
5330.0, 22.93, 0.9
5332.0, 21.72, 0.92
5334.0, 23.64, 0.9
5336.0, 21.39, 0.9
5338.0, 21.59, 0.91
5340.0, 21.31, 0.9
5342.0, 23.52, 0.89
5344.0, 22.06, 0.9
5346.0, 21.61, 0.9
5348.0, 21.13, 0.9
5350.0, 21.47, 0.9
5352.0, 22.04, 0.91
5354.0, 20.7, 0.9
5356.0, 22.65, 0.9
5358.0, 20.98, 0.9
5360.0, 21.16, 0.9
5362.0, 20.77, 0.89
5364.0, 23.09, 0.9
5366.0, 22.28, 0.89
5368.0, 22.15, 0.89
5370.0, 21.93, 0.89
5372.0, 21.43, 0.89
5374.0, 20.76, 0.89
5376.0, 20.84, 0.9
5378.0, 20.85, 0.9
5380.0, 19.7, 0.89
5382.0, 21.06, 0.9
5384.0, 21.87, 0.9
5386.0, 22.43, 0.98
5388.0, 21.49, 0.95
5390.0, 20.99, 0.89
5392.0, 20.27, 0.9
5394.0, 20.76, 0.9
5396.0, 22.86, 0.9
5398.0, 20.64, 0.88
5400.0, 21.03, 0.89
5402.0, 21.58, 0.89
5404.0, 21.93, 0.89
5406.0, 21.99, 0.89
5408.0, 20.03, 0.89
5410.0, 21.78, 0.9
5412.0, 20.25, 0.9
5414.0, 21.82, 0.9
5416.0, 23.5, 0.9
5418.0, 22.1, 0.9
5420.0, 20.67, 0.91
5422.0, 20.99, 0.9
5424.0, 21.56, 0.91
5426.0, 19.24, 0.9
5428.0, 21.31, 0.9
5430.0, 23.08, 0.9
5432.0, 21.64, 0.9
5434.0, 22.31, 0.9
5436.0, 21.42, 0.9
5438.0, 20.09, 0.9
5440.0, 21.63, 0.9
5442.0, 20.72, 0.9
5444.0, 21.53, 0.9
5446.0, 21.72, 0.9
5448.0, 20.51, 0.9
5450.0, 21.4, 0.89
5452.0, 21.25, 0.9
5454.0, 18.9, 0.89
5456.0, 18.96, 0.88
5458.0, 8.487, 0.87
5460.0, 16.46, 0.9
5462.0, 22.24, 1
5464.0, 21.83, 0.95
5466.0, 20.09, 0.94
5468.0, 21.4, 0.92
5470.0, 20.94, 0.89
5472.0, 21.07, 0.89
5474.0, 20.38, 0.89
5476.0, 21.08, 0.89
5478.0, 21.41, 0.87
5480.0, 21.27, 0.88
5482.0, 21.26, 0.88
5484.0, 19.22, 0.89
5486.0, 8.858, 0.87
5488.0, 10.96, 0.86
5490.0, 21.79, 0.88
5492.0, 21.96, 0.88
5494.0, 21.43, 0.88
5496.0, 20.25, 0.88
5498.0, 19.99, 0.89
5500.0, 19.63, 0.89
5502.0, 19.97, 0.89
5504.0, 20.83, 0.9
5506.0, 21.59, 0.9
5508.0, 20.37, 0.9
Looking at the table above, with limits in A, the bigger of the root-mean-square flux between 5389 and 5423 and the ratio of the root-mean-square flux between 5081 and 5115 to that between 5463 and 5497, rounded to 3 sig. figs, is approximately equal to 21.4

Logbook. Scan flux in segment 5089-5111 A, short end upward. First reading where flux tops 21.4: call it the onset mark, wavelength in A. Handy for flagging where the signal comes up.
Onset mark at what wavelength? 5090.0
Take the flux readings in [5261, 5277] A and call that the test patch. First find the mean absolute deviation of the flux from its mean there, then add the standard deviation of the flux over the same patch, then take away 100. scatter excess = -98.2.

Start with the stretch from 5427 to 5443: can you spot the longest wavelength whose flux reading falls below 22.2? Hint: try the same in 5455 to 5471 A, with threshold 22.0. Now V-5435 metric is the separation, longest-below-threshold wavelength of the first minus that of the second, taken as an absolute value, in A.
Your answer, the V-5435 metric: 28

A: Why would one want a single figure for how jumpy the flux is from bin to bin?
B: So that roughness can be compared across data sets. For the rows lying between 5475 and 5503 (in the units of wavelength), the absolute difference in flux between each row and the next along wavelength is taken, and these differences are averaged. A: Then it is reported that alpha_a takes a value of 2.2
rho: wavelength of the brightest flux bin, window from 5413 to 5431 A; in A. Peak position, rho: 5416.0 A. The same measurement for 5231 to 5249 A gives 5248.0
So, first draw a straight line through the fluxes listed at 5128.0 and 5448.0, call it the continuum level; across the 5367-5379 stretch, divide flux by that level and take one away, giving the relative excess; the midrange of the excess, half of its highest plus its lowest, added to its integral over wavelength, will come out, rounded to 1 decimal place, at 0.4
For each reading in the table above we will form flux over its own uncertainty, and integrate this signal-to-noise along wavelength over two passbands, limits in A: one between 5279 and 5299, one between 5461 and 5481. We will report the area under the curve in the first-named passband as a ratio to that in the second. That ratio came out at 1.07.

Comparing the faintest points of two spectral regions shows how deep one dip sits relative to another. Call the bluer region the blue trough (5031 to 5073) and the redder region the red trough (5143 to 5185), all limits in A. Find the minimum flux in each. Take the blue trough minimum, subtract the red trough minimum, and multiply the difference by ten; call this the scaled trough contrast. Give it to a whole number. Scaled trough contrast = 67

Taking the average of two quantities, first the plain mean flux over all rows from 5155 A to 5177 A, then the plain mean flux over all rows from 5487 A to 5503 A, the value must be 20.4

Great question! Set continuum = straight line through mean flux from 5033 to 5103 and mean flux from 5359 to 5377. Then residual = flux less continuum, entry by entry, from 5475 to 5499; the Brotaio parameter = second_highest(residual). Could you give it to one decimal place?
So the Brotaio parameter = 1.8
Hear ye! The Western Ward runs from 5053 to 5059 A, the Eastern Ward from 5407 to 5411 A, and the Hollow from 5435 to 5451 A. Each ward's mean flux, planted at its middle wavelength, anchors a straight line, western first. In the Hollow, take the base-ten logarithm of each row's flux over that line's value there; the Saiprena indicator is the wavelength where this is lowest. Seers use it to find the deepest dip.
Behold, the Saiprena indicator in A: 5438.0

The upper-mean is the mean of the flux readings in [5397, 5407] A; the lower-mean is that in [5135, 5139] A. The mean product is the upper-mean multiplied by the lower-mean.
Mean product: 454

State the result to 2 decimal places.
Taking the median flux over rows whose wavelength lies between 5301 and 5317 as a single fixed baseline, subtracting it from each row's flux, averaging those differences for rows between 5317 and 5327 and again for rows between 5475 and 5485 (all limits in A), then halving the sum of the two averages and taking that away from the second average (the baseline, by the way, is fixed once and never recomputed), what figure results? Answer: -1.05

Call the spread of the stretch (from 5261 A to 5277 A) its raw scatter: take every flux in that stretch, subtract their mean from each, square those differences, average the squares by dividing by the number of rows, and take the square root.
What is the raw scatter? 1.0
